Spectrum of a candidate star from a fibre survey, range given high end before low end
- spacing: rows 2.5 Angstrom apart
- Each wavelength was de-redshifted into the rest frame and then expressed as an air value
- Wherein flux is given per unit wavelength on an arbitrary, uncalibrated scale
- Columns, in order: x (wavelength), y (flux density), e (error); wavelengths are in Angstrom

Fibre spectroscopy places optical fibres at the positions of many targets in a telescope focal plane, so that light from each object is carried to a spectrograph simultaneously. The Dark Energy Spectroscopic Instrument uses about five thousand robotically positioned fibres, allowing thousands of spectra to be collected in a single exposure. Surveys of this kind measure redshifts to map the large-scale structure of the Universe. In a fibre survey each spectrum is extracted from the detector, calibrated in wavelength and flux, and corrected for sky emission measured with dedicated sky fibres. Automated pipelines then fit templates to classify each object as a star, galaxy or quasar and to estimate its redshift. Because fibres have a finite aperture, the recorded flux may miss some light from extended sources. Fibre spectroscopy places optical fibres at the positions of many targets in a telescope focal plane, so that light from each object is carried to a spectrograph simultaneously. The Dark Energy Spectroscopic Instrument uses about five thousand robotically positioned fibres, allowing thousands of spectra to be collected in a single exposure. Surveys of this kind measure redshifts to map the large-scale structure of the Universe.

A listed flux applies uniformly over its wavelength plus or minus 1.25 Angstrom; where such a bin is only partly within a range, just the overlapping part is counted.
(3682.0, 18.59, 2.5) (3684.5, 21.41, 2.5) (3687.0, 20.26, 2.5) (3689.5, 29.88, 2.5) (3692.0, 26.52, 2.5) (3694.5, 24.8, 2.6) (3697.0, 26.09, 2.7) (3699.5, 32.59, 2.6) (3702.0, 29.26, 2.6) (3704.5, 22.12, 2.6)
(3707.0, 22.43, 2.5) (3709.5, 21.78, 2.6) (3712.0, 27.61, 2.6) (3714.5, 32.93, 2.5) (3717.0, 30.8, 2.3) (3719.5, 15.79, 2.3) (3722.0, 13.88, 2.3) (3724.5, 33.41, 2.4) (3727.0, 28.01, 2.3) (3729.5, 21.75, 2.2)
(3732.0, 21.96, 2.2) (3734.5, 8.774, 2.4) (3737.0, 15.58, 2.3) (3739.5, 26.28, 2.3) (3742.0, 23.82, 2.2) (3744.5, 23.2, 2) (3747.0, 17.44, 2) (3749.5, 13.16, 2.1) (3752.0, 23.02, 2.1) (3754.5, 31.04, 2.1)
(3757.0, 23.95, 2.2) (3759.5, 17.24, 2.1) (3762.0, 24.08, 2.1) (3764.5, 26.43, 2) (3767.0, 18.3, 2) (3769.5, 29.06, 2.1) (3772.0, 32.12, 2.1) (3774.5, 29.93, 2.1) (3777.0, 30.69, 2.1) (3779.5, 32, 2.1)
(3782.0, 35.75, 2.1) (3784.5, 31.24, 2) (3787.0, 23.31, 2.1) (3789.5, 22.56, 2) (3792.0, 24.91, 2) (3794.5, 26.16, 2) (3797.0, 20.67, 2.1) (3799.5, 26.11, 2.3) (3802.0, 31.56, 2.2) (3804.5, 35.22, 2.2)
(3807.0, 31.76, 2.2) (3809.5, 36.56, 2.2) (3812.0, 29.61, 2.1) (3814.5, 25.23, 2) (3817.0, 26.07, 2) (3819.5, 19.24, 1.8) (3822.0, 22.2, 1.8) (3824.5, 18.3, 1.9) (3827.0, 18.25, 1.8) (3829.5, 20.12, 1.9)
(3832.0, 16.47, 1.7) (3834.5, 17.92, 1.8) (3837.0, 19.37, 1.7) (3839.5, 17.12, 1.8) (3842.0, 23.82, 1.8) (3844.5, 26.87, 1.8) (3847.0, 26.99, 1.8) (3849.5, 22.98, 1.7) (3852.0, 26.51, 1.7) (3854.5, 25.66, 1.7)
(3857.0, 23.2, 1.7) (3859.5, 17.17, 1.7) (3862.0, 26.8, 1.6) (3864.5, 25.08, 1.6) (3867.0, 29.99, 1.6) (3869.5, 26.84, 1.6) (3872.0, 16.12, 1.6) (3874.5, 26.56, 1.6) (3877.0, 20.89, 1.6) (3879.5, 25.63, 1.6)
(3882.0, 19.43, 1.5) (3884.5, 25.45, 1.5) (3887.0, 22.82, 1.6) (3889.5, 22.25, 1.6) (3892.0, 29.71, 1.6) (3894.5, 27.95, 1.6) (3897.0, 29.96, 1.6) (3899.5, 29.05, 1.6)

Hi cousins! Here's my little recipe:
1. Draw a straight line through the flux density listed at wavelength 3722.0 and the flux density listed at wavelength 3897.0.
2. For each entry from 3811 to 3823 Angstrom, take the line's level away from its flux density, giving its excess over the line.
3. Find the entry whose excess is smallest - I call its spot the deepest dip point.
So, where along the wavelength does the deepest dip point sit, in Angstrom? 3819.5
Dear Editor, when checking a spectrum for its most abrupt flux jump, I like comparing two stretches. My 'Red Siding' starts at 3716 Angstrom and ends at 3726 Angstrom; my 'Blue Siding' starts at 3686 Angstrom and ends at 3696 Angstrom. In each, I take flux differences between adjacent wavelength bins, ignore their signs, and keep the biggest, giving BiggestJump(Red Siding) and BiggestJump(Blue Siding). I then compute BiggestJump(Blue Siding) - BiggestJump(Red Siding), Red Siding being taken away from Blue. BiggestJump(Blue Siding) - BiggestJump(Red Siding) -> -10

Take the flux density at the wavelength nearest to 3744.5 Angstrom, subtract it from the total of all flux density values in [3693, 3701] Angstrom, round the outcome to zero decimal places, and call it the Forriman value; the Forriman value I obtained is 60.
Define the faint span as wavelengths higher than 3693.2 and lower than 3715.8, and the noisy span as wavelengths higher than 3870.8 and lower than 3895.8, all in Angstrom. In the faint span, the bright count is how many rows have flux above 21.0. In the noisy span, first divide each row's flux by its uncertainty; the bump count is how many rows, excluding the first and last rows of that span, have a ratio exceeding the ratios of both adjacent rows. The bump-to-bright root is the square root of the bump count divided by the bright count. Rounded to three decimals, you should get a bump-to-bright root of 0.667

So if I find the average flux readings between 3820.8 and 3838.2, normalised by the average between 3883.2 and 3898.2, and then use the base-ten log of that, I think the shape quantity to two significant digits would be -0.14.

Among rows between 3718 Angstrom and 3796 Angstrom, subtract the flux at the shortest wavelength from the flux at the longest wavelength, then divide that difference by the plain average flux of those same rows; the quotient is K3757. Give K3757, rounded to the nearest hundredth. 0.43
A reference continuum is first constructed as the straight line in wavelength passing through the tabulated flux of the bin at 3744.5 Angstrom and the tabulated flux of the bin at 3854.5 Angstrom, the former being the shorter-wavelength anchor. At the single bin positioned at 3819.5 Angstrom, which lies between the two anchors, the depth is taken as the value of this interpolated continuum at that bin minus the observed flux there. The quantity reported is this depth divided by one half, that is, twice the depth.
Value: 11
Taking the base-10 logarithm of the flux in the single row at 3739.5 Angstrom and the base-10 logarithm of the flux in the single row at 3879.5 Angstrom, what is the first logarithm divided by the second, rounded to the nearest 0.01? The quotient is 1.01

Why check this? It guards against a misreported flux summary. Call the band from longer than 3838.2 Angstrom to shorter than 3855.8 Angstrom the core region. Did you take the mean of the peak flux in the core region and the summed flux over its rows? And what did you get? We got 98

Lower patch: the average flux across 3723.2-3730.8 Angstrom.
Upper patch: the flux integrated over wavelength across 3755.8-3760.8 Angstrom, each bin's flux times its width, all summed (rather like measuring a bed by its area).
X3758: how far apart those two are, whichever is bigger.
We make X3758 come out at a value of 75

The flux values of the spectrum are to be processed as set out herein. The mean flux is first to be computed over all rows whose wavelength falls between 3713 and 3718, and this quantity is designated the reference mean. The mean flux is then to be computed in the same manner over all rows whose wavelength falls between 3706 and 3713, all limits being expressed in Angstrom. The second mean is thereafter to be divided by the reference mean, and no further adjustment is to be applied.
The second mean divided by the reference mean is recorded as 0.75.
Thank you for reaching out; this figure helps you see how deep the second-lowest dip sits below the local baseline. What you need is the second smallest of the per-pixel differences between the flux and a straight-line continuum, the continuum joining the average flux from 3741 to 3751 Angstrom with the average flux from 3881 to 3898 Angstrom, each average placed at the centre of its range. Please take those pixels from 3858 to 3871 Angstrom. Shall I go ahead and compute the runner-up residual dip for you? 1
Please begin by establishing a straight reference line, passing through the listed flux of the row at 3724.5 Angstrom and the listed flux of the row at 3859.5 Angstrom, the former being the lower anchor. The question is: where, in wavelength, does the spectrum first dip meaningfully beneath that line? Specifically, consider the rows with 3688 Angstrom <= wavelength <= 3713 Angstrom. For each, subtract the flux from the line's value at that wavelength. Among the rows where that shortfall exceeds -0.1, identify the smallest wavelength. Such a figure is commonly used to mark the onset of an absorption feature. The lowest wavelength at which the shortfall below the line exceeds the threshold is 3689.5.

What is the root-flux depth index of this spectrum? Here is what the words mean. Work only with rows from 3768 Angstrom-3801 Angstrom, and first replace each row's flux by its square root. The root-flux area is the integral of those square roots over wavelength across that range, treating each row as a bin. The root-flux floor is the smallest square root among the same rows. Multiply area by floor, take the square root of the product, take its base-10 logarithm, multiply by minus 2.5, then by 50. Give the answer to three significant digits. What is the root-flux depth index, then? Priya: -181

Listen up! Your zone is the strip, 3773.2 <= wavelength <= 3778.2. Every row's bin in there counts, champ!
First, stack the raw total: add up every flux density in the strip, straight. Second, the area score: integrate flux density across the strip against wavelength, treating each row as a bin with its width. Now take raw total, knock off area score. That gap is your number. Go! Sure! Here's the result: -91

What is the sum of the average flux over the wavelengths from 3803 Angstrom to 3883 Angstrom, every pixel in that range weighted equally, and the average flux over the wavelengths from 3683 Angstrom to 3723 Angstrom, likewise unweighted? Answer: 49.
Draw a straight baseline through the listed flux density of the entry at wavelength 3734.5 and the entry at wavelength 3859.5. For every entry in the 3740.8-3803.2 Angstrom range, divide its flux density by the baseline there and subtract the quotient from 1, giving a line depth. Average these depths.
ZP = -1.26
